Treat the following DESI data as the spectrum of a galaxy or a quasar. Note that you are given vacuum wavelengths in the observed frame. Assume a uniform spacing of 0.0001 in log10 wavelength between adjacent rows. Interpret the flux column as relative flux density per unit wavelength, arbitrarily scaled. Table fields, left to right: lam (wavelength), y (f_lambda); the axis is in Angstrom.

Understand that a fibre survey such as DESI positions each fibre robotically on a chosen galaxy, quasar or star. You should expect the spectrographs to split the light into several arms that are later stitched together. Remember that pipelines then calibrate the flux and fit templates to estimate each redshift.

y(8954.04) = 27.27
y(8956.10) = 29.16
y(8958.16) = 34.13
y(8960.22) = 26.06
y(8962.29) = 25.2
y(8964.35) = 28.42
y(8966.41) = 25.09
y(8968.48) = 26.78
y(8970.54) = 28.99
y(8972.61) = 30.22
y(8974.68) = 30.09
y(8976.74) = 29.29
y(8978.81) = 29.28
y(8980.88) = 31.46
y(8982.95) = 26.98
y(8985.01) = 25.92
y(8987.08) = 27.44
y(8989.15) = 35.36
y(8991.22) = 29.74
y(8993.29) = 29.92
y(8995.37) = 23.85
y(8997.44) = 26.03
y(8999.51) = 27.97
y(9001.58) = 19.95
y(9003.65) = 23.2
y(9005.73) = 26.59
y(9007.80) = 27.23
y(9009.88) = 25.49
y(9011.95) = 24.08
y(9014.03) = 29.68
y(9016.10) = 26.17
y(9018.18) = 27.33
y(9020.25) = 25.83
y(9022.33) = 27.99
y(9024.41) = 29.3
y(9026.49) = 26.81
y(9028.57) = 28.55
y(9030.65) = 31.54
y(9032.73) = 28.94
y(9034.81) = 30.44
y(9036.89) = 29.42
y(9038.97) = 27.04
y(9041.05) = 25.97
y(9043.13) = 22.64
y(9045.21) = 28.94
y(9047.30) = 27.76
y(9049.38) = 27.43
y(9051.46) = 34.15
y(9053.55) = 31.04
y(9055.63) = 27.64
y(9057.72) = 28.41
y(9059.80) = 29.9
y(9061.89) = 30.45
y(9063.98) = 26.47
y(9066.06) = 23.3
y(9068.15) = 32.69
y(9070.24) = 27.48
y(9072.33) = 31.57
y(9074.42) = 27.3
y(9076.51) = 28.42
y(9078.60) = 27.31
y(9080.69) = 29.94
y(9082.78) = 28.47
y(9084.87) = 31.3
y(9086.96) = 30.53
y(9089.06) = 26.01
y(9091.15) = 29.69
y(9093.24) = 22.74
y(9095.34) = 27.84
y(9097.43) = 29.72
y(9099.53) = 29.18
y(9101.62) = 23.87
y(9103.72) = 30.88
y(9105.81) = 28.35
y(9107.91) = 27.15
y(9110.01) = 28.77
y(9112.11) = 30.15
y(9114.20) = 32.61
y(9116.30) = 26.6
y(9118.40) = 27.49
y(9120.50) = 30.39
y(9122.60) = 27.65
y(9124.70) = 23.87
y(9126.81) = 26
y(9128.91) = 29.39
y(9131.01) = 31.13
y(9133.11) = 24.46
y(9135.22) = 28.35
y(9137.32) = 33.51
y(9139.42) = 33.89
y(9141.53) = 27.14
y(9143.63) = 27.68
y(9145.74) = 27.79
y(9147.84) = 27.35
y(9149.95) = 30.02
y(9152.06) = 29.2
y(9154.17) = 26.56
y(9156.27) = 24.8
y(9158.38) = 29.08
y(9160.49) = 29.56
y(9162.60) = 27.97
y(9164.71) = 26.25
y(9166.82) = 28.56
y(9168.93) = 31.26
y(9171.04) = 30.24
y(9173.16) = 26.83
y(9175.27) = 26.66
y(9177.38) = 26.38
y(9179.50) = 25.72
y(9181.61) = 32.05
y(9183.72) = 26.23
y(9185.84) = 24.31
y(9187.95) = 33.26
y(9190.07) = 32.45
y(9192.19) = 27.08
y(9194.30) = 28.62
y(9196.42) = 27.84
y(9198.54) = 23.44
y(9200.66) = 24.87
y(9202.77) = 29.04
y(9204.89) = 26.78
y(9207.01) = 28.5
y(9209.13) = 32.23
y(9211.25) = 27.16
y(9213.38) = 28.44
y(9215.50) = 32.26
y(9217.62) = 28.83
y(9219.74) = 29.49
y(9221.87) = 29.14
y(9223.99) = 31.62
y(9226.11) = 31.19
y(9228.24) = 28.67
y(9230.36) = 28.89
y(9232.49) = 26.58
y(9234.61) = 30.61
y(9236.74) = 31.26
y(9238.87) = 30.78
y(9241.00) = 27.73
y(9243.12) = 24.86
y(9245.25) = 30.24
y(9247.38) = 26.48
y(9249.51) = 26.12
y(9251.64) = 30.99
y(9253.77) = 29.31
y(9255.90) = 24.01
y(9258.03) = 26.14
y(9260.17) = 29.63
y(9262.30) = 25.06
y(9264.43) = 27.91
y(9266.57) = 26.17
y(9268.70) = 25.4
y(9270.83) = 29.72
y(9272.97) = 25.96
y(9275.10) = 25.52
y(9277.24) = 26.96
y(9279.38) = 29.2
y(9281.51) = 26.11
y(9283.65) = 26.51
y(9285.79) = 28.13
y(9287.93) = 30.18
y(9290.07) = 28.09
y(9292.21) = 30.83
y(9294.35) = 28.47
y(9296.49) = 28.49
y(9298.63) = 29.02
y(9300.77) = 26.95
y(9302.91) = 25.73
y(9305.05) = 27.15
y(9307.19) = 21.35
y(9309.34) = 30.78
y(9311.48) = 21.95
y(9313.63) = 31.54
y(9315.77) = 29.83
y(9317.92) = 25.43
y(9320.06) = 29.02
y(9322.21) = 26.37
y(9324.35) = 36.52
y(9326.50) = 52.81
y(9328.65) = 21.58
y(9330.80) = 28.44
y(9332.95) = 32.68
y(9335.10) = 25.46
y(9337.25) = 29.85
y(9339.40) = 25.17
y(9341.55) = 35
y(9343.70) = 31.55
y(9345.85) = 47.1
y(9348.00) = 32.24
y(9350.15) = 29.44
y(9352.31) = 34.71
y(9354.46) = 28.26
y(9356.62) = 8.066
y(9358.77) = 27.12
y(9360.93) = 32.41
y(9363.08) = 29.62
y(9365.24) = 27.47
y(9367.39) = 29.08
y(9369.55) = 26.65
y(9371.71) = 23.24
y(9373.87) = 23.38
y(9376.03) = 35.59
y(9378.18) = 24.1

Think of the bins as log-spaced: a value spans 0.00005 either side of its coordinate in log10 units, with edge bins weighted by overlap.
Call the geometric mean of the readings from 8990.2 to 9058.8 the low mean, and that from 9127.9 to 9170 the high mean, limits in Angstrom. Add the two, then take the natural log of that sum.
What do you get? 4.02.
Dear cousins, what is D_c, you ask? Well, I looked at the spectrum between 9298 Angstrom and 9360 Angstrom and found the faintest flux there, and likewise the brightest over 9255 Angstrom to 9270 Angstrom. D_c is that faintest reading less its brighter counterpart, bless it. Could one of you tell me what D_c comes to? -21.6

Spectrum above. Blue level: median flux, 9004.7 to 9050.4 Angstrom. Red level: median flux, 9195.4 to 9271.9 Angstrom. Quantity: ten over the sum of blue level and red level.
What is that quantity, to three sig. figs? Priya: 0.179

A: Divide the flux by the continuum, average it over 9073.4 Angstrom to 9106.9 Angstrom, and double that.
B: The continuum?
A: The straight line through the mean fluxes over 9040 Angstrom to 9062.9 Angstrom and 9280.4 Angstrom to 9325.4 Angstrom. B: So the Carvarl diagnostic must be 1.98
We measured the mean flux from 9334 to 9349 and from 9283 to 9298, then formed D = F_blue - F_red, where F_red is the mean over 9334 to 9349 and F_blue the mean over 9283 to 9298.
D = -4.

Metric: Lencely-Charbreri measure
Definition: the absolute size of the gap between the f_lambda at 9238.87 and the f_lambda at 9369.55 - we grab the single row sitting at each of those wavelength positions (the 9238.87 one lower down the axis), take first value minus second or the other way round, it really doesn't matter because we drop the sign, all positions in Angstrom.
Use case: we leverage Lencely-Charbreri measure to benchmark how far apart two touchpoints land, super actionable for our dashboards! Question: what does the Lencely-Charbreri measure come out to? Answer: 4.1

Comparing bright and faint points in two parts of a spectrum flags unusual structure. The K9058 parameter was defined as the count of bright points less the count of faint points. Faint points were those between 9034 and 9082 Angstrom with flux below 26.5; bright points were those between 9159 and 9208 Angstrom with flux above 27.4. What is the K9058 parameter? 8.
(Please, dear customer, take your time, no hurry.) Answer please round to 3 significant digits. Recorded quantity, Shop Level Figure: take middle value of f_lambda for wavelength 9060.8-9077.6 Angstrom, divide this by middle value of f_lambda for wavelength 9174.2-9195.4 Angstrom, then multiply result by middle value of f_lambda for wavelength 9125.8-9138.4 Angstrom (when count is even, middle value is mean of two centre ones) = 30.0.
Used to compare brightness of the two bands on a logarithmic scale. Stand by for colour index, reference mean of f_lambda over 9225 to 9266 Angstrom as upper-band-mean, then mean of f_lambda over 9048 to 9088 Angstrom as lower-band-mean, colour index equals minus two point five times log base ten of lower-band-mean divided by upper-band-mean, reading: -0.035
